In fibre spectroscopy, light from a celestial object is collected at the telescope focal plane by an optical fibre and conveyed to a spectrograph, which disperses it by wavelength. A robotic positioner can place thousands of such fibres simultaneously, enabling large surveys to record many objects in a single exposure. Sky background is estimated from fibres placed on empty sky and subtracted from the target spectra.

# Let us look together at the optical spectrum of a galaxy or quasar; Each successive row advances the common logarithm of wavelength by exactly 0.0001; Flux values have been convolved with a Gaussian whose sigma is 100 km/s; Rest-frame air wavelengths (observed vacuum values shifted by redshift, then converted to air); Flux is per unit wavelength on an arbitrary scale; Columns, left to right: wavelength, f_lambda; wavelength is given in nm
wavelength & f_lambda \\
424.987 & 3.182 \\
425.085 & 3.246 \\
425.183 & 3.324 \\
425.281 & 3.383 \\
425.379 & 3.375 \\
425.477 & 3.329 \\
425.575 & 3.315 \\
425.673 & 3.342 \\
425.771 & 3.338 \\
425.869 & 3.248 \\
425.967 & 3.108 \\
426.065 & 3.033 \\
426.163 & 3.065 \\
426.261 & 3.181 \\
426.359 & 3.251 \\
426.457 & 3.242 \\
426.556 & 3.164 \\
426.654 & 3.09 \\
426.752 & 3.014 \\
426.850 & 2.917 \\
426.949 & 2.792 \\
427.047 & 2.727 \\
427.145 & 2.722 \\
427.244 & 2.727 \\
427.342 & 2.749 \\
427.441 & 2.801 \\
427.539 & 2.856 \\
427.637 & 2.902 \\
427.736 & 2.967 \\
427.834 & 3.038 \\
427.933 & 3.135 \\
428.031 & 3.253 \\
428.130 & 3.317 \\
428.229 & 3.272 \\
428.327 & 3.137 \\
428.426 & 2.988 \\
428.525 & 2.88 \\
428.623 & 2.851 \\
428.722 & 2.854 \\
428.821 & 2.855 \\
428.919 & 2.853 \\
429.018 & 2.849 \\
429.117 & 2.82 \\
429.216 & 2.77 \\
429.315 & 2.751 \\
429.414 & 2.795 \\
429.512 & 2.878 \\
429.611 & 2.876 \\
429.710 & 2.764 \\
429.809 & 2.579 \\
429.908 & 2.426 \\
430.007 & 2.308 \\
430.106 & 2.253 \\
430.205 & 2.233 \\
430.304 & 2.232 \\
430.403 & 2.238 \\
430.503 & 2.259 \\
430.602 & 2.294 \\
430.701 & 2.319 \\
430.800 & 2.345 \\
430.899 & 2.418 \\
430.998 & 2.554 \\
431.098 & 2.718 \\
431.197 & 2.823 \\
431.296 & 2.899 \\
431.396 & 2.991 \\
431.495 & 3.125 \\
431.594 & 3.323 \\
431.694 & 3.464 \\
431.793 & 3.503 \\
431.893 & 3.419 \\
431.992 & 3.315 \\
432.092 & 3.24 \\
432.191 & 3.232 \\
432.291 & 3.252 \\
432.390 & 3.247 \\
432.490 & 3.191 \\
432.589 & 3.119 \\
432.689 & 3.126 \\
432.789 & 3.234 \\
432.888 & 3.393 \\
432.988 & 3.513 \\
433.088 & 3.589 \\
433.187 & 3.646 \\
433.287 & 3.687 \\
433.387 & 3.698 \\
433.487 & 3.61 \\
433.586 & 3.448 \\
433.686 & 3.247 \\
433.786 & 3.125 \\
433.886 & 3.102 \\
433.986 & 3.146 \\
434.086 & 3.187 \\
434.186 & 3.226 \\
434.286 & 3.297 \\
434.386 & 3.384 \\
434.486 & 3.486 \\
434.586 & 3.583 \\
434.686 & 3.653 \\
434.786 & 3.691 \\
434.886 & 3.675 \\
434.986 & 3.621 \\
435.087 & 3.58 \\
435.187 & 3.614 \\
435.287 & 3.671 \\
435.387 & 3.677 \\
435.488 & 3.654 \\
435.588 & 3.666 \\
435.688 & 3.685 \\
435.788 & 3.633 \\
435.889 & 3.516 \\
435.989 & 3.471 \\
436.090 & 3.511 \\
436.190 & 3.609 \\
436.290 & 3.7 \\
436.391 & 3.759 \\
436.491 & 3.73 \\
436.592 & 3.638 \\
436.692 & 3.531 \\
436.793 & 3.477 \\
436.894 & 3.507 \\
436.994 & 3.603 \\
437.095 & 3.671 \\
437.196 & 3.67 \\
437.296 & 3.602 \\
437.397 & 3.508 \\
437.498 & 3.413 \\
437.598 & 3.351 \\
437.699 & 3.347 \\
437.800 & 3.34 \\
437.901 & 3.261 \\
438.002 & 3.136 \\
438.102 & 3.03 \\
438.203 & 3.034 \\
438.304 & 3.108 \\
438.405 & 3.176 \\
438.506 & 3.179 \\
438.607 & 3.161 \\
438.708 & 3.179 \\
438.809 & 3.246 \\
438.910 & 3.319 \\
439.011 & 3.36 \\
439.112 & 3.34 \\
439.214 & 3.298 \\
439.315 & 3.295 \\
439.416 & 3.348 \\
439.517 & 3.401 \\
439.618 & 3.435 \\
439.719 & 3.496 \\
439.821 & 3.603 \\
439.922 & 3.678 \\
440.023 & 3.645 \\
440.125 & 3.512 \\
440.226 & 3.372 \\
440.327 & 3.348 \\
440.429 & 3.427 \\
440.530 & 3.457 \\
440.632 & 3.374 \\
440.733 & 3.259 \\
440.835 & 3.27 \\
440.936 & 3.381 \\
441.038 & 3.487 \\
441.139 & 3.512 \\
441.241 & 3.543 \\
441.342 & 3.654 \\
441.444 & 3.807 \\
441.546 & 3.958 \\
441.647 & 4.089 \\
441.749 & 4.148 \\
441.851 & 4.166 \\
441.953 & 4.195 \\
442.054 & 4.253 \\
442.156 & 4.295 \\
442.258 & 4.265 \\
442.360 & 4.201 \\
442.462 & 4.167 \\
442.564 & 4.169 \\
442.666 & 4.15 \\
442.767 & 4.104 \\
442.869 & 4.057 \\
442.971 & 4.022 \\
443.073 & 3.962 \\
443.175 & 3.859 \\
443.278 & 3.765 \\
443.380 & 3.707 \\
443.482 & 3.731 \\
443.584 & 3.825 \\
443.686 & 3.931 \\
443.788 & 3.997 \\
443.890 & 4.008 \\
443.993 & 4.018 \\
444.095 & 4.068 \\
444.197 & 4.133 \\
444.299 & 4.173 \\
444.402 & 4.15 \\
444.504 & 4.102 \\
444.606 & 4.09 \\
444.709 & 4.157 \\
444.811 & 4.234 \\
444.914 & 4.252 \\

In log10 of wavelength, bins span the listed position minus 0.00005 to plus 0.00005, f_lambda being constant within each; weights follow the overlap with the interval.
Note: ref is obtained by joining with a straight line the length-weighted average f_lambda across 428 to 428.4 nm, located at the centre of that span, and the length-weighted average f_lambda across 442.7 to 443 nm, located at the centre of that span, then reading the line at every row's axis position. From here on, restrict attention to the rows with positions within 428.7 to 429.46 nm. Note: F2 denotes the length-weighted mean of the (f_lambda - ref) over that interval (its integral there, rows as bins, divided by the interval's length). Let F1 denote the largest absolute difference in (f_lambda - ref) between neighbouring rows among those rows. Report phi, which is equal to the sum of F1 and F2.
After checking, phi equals -0.40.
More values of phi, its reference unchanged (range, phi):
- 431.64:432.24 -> 0.03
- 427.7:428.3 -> 0.07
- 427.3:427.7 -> -0.30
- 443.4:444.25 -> -0.08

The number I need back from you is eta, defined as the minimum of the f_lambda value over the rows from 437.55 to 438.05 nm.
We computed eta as 3.136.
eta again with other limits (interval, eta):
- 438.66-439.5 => 3.179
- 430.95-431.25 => 2.554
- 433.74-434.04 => 3.102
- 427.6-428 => 2.902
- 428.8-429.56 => 2.751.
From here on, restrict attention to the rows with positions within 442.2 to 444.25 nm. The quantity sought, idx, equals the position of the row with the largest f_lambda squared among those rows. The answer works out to 442.258 nm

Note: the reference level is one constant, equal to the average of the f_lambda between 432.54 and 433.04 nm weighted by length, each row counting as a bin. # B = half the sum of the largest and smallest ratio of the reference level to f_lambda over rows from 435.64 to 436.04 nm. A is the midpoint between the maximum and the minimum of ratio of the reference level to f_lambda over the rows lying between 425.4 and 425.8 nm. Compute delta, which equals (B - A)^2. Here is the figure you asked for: 0.005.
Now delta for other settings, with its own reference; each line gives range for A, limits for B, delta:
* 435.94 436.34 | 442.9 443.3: 0.005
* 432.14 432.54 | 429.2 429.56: 0.022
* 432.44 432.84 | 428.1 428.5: 0.000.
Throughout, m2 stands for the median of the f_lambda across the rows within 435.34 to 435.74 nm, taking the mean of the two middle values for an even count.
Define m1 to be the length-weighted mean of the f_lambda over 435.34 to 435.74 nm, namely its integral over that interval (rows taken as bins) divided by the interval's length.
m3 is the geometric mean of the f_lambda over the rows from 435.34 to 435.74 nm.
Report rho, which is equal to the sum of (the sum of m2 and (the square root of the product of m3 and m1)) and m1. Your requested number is 11.0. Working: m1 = 3.7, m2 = 3.67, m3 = 3.7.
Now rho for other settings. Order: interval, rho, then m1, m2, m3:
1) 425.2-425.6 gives 10.1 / 3.3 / 3.35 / 3.4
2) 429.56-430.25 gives 7.4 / 2.5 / 2.43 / 2.5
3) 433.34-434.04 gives 9.9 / 3.3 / 3.25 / 3.3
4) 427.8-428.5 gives 9.4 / 3.2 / 3.14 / 3.2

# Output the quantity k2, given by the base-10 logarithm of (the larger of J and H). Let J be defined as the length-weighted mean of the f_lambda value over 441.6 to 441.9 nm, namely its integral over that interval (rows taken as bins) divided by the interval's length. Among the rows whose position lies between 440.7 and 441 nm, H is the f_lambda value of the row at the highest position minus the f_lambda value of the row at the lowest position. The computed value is 0.616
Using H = 0.12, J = 4.13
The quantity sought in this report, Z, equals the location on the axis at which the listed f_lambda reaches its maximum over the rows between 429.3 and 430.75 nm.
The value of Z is 429.512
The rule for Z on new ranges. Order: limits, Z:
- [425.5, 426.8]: 425.673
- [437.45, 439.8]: 439.719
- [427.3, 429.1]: 428.130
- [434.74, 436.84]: 436.391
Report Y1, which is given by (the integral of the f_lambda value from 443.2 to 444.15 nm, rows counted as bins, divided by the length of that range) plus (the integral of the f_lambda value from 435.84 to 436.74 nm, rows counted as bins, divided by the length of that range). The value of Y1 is 7.5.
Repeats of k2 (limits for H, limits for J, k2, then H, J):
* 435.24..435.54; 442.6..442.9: 0.615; -0.02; 4.12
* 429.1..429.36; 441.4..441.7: 0.597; -0.07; 3.96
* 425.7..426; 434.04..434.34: 0.510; -0.23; 3.24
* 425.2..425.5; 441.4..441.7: 0.597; -0.05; 3.96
